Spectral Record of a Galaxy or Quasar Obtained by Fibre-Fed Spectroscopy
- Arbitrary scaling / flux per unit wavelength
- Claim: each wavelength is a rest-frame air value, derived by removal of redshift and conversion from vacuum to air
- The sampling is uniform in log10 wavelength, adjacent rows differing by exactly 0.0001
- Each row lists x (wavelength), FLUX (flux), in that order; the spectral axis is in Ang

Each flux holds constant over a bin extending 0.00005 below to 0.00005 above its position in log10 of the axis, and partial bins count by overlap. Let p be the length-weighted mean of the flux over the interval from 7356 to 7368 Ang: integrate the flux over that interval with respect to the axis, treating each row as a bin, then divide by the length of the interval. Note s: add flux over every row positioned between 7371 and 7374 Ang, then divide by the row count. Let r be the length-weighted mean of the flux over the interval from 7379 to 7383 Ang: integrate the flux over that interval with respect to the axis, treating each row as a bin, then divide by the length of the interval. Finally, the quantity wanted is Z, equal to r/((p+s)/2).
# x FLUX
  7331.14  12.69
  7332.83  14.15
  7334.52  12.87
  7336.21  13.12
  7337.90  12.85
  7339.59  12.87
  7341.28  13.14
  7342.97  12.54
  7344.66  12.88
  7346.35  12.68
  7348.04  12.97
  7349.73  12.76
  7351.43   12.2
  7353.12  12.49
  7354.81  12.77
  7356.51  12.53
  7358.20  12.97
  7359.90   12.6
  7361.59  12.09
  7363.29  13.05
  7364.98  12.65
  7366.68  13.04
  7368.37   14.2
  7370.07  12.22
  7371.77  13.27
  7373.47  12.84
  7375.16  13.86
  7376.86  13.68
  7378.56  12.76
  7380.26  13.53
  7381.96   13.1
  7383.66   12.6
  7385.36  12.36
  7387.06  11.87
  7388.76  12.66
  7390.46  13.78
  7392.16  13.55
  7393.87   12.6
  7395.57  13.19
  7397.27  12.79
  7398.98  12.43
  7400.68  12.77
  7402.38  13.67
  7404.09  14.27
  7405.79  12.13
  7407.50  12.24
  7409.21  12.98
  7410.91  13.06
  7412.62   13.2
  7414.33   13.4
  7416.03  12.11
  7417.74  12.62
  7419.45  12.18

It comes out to 1.02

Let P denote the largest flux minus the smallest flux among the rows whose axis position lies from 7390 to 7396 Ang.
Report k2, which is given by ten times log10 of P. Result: 1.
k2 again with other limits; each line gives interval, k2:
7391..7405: 3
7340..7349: -2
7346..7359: -1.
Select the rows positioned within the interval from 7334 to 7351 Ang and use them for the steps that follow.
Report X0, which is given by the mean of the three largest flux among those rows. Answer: 13.1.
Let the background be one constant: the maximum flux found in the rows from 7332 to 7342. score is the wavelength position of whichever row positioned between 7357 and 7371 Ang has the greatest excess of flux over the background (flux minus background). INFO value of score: 7368.37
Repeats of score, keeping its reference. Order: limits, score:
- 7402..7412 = 7404.09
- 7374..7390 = 7375.16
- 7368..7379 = 7368.37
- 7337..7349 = 7341.28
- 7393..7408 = 7404.09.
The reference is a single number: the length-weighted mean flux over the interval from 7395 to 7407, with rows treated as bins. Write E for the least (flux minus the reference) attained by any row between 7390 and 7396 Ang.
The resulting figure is -0.41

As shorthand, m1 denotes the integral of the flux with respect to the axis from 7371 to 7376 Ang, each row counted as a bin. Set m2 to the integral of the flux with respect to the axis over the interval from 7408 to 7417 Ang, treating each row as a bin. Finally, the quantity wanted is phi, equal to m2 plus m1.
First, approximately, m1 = 67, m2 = 116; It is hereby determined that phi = 183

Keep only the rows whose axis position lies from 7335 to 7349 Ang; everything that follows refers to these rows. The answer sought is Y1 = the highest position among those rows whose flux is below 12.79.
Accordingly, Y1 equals 7346.35 Ang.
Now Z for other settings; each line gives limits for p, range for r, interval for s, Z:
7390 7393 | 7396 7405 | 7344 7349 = 1.00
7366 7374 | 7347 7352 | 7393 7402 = 0.98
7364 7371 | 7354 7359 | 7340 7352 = 0.99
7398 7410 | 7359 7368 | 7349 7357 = 1.00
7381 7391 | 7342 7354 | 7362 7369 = 0.98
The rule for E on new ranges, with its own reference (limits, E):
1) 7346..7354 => -0.81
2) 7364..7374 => -0.79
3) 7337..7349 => -0.47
